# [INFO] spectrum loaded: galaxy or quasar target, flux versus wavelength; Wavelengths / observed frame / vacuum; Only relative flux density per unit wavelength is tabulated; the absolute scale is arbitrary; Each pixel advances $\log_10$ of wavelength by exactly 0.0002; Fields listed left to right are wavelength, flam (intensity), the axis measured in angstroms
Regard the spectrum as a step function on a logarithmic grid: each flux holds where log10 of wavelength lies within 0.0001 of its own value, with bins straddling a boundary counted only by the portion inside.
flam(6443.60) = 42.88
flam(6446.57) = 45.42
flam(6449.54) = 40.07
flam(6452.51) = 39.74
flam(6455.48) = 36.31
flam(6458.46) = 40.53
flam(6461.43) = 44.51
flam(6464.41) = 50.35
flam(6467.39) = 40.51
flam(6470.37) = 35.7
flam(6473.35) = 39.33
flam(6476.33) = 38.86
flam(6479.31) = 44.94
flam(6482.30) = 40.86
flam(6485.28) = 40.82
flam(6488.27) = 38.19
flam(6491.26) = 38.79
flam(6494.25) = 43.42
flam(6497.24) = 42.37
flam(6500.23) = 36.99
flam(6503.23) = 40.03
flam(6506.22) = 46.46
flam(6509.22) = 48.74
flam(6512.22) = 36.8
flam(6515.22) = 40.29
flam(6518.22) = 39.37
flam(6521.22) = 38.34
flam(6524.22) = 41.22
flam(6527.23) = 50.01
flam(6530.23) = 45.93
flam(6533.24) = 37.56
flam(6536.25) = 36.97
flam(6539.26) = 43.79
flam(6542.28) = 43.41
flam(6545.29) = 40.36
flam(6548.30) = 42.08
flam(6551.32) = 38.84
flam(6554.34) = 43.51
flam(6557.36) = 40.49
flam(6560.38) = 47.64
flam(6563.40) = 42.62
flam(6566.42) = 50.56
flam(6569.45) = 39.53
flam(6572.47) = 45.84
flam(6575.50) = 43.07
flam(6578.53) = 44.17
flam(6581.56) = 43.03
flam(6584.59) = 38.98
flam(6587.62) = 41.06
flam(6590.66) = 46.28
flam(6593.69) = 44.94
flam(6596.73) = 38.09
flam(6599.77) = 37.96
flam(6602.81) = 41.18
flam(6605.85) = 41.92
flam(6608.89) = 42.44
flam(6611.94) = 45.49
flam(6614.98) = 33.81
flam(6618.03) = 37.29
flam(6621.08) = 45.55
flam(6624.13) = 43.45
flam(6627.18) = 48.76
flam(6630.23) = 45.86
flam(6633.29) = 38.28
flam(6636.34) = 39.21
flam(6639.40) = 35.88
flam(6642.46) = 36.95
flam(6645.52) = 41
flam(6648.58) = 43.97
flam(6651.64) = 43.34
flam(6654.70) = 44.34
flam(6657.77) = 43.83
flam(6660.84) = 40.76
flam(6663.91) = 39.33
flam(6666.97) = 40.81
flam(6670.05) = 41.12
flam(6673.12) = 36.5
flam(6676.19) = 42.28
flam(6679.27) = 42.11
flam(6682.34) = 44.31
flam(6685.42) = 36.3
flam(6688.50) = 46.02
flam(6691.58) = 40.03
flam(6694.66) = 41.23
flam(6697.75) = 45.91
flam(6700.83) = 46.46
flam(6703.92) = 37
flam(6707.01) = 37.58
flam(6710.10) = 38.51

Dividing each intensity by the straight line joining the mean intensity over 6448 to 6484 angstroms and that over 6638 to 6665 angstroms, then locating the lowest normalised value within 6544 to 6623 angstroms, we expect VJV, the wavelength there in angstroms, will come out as 6614.98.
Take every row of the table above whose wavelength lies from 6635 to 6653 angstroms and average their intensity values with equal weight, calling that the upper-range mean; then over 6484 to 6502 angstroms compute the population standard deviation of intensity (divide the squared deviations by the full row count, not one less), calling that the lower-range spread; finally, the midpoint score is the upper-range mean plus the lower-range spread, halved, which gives 21.2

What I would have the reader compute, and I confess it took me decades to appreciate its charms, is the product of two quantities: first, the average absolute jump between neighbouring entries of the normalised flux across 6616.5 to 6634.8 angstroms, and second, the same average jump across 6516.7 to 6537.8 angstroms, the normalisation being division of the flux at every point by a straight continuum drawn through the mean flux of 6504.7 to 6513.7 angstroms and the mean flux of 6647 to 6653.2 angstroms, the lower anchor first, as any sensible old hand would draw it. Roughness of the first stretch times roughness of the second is 0.012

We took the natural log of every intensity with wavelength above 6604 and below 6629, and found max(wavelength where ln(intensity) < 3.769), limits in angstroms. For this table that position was 6618.03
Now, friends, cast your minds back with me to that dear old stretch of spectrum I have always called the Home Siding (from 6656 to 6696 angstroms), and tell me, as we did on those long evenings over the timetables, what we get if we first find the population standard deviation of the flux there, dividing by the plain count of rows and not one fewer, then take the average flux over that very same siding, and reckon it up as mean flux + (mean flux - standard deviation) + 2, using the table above 81.6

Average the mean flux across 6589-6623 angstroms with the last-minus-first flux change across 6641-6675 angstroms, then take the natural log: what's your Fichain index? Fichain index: 3.02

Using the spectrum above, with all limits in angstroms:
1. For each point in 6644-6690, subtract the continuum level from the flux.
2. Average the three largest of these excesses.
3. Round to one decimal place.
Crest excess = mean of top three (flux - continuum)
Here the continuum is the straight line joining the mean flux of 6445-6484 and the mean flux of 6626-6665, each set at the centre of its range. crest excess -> 3.2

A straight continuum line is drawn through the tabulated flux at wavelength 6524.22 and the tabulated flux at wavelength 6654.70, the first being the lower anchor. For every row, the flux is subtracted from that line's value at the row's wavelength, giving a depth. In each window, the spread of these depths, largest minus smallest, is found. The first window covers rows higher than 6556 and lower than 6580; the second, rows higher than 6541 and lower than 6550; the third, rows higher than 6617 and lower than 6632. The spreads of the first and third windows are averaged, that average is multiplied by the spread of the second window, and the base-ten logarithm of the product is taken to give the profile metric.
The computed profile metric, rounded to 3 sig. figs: 1.54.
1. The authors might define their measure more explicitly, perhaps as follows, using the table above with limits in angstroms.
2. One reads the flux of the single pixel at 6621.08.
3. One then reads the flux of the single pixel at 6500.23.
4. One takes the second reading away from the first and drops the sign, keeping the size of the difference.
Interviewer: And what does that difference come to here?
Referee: 8.6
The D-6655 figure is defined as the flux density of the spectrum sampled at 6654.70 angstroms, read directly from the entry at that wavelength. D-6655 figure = 44.34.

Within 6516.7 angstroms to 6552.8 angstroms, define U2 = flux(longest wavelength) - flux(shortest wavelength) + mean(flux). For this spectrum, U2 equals 41.0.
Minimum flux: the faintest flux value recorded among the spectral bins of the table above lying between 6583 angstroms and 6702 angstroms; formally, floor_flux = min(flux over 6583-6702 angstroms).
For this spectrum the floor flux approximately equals 33.81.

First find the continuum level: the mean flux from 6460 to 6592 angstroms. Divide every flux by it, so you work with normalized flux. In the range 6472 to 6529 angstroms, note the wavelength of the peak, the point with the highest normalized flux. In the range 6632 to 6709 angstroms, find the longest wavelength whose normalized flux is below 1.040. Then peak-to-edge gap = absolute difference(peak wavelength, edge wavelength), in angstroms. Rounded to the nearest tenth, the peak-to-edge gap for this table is 179.8 angstroms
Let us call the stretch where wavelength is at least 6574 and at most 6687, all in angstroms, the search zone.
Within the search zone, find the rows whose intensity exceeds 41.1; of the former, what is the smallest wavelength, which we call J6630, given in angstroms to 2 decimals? 6575.50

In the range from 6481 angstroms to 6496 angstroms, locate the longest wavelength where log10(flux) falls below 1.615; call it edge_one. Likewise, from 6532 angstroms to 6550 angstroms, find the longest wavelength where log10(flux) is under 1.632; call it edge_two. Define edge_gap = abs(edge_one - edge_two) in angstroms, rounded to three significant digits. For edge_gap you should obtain 57.0 angstroms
